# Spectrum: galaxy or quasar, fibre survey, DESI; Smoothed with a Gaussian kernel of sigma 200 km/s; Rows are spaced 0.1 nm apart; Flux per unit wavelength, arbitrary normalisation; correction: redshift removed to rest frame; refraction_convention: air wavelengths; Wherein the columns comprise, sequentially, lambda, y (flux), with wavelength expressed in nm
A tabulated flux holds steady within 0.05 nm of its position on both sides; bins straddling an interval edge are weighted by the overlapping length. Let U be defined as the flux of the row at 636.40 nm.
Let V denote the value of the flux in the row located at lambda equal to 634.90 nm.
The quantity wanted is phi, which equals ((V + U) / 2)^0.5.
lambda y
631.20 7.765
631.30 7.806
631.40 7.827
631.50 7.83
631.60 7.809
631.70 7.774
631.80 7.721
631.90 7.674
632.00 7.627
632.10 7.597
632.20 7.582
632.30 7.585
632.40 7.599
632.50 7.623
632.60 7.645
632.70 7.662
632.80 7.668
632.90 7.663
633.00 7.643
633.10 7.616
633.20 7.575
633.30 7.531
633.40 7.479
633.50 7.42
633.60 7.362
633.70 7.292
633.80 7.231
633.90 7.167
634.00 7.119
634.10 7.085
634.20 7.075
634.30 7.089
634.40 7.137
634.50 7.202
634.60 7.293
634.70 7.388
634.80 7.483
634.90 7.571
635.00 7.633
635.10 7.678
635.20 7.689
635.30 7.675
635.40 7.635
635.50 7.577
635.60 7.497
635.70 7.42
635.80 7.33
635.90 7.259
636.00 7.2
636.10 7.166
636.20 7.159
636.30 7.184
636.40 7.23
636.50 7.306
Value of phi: 2.72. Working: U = 7.23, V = 7.571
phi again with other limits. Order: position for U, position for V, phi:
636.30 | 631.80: 2.73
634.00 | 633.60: 2.69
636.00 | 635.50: 2.72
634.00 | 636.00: 2.68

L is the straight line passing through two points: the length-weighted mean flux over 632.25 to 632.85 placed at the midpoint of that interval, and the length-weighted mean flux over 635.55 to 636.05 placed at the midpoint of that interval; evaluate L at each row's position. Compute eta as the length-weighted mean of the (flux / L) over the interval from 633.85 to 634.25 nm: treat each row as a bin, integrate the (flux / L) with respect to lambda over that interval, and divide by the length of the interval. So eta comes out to 0.949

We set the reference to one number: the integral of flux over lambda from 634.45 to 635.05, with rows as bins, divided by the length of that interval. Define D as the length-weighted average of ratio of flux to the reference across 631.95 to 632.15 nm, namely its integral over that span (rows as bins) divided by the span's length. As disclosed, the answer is 1.02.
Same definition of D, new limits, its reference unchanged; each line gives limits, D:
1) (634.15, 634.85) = 0.97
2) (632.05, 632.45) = 1.02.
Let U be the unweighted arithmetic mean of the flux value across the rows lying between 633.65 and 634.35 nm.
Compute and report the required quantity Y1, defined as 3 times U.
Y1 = 21.5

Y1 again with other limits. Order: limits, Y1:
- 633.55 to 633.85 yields 21.9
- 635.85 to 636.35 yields 21.6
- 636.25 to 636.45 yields 21.6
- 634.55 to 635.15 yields 22.5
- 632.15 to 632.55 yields 22.8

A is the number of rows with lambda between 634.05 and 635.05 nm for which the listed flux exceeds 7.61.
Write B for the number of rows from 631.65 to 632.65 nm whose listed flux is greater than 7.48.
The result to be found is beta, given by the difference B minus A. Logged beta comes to 9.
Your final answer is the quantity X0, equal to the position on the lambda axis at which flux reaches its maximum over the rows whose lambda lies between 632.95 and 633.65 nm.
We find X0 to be 633.00 nm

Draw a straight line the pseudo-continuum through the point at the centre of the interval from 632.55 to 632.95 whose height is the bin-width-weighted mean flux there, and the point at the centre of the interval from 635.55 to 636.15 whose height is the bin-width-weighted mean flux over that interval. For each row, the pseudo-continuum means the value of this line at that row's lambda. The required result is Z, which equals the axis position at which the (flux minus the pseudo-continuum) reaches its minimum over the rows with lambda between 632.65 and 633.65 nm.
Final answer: 633.60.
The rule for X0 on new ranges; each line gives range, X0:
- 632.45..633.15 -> 632.80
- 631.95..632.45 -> 632.00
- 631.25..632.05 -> 631.50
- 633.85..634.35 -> 633.90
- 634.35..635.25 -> 635.20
